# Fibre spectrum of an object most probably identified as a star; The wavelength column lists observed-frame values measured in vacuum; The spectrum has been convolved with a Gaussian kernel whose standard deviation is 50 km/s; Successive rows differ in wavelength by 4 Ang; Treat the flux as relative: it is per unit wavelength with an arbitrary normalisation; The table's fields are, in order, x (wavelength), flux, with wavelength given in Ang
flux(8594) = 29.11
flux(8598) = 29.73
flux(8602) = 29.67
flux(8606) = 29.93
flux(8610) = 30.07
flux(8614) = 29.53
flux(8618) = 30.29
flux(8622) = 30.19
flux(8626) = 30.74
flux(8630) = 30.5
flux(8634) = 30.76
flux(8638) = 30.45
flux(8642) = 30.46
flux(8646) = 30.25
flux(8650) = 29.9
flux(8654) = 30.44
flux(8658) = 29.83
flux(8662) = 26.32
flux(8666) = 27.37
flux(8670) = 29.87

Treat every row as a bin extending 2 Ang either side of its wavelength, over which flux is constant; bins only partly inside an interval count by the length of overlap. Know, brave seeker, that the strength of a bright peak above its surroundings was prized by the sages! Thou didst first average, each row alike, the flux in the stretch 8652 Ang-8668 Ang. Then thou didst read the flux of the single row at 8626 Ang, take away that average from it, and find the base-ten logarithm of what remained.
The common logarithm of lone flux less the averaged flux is 0.4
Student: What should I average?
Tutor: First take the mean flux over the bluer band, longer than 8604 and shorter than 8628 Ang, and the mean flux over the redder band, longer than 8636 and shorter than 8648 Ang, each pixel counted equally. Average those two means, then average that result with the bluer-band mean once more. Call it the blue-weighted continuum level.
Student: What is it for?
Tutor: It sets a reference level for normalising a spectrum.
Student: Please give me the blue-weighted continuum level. 30.2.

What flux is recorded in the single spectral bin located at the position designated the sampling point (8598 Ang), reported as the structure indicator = 29.73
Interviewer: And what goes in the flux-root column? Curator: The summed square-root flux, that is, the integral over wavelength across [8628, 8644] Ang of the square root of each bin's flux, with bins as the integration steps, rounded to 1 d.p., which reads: 88.4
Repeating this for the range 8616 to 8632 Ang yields 88.3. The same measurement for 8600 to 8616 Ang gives 87.3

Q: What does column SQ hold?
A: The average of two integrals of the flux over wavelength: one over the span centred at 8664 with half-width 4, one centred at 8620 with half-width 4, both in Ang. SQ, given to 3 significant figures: 228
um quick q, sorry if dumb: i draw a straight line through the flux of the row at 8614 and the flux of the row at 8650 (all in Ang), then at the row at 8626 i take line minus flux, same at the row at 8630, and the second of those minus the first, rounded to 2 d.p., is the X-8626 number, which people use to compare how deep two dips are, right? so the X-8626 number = 0.28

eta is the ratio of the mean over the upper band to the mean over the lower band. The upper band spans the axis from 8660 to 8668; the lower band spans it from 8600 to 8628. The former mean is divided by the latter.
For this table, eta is 0.89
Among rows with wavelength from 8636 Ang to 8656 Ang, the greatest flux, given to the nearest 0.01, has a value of 30.46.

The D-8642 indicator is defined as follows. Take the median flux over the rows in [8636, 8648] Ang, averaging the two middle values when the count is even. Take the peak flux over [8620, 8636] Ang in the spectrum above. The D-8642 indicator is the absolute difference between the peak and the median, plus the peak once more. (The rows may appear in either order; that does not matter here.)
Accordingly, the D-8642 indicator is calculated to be 31.1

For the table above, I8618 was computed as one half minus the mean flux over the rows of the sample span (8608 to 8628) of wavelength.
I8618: -29.7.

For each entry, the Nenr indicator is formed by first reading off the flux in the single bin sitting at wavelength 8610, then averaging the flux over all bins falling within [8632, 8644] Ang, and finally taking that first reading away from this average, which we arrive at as 0.5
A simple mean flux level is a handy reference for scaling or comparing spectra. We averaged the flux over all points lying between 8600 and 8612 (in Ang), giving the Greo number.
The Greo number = 29.9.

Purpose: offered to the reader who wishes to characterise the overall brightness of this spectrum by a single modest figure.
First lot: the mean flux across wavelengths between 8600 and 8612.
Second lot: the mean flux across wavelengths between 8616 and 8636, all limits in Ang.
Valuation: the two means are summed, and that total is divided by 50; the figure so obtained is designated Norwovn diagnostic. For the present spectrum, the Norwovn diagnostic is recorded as 1.208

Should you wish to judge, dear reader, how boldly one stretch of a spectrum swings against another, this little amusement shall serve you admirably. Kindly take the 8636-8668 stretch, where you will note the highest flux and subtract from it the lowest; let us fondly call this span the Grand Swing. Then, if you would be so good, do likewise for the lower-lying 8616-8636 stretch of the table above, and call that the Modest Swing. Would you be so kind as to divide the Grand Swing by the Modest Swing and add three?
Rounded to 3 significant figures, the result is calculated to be 10.3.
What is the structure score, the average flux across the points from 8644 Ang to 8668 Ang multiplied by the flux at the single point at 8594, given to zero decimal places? 845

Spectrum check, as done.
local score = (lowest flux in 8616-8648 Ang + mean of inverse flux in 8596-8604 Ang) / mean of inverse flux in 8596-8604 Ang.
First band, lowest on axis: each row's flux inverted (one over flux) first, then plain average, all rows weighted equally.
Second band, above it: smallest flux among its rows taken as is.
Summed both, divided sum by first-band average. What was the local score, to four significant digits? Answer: 897.6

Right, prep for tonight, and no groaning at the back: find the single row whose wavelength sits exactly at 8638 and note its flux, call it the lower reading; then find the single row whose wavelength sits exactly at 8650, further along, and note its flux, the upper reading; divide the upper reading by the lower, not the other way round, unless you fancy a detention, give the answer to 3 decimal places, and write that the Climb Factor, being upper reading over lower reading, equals 0.982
